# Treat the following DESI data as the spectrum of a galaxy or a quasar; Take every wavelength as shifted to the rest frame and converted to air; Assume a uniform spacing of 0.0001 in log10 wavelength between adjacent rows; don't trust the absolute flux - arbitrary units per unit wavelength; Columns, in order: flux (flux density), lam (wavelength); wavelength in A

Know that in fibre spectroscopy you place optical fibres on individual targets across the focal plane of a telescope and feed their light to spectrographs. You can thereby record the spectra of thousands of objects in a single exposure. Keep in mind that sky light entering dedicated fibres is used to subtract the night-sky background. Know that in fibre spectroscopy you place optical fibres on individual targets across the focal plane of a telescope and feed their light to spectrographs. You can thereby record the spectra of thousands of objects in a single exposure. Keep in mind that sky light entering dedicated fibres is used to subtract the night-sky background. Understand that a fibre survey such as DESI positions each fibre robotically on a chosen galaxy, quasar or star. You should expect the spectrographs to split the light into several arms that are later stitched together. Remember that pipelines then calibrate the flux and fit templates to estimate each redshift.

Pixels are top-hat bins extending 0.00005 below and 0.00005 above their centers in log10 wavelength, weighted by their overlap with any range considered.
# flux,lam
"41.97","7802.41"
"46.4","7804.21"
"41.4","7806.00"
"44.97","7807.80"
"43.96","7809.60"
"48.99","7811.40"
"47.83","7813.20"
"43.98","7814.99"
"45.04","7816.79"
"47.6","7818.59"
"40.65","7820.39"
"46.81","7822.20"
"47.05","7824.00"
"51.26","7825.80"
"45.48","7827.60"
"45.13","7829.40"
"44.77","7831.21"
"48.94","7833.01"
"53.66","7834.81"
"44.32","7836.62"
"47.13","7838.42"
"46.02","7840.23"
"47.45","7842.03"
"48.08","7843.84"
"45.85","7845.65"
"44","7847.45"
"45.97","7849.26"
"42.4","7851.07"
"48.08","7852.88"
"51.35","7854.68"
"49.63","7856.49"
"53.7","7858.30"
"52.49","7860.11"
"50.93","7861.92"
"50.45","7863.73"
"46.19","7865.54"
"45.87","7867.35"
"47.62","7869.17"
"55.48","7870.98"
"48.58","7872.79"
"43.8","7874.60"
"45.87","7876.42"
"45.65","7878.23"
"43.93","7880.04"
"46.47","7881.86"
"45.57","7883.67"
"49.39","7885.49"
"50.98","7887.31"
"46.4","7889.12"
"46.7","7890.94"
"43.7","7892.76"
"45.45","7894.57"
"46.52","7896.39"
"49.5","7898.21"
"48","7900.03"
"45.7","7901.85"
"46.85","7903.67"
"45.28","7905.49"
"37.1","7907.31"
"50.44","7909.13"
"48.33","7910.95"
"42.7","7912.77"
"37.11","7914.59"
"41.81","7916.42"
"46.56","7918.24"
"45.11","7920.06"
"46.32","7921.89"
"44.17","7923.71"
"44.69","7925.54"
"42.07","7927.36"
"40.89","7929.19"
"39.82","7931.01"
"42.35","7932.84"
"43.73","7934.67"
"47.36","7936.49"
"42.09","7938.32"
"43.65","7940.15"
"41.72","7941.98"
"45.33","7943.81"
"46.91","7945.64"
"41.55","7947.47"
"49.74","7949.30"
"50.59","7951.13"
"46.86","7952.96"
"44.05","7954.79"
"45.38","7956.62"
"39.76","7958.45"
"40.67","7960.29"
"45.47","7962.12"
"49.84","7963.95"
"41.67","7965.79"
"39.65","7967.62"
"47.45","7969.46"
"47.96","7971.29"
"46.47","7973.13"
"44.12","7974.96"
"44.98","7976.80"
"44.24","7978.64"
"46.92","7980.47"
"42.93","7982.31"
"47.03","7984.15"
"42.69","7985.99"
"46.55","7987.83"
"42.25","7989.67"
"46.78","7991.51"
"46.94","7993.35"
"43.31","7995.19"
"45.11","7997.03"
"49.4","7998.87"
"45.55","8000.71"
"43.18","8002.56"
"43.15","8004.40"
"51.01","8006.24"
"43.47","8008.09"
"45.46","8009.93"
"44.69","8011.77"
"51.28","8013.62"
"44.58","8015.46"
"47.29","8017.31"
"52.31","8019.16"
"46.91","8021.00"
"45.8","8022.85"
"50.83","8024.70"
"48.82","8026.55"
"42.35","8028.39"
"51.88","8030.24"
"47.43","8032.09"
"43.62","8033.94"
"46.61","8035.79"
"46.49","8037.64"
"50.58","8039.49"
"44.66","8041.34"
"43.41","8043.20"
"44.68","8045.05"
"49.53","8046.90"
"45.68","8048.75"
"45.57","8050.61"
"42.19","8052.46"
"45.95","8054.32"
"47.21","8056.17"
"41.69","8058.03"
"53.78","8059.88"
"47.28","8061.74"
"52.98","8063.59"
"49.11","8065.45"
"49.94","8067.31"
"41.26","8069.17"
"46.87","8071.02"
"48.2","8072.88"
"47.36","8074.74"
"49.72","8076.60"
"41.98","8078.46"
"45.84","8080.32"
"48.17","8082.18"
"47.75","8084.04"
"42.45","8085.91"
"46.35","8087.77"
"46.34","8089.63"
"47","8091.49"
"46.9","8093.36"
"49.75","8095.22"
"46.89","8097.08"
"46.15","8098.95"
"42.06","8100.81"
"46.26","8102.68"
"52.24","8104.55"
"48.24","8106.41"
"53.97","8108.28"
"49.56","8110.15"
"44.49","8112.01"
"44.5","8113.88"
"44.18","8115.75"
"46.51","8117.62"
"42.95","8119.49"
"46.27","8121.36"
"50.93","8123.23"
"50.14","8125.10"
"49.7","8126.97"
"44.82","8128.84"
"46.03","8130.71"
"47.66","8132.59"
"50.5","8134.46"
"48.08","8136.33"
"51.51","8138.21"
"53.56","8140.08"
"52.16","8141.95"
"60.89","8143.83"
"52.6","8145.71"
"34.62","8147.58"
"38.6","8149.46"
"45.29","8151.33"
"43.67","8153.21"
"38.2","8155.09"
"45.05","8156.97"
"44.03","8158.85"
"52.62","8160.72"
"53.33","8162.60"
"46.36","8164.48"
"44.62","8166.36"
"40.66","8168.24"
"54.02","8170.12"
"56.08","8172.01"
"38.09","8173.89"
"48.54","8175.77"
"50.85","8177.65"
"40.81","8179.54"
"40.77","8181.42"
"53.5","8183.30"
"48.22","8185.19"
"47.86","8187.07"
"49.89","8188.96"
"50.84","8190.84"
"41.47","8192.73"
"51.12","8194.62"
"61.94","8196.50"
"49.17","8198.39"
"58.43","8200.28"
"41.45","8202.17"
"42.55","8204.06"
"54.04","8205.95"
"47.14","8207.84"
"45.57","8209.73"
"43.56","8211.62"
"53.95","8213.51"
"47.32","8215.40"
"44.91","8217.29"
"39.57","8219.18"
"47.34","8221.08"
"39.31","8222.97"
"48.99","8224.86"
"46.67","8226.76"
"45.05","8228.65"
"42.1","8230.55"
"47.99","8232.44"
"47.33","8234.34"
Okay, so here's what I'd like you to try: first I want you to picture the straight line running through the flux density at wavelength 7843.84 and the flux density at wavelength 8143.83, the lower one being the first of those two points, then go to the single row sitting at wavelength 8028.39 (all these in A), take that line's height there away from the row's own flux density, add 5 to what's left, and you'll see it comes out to -8.6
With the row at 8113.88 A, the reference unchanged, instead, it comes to -10.1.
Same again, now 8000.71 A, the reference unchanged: -4.2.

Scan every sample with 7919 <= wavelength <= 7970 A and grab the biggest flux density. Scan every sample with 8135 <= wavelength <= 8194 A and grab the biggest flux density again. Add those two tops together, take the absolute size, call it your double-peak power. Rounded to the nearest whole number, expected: 111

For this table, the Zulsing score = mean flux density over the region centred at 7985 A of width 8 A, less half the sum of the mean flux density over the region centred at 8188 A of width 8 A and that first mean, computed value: -2.2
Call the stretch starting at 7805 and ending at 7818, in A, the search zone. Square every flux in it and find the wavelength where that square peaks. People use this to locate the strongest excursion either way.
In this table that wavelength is 7811.40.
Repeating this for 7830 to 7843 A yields 7834.81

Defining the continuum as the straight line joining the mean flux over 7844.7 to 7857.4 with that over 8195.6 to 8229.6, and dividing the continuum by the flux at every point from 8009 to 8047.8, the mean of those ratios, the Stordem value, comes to 1.01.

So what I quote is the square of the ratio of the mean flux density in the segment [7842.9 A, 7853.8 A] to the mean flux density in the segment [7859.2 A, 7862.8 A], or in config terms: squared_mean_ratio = 0.78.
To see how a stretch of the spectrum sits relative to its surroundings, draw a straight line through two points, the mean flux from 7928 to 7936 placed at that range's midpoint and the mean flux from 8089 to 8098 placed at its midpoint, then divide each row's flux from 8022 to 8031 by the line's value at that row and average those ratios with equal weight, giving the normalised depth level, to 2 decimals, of 1.06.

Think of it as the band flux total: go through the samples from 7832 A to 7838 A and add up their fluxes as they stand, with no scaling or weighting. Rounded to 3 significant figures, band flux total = 147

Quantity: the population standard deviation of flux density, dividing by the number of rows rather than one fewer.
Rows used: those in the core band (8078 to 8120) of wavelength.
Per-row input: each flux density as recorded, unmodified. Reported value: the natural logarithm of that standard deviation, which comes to 1.1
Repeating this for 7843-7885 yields 1.2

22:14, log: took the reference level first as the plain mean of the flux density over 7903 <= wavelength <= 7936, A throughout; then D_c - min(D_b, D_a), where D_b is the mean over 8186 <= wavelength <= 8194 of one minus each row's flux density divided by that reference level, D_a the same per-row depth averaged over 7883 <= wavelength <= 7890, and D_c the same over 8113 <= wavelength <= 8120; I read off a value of 0.081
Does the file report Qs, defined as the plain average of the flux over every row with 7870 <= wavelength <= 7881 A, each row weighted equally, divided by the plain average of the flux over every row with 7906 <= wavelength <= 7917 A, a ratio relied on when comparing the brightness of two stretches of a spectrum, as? 1.10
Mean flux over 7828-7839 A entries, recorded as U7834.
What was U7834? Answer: 47.3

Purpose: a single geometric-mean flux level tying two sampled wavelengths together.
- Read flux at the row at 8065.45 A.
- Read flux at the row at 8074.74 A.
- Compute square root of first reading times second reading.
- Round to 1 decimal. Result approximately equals 48.2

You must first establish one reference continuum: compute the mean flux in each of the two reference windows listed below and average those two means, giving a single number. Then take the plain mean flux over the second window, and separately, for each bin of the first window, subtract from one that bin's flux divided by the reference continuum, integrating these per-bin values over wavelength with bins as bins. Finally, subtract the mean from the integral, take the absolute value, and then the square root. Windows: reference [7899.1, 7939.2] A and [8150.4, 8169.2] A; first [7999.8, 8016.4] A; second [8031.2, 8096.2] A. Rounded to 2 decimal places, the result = 6.86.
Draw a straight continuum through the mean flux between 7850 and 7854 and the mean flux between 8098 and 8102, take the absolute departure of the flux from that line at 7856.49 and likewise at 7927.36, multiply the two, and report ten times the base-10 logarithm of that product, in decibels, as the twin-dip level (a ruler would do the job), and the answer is 11.0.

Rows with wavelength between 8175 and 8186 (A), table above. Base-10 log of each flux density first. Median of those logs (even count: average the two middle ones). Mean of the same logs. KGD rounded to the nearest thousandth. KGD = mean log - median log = -0.014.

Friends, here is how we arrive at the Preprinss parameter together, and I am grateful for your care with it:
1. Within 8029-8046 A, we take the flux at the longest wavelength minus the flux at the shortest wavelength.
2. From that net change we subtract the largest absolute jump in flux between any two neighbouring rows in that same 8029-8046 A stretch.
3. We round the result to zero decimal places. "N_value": -13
